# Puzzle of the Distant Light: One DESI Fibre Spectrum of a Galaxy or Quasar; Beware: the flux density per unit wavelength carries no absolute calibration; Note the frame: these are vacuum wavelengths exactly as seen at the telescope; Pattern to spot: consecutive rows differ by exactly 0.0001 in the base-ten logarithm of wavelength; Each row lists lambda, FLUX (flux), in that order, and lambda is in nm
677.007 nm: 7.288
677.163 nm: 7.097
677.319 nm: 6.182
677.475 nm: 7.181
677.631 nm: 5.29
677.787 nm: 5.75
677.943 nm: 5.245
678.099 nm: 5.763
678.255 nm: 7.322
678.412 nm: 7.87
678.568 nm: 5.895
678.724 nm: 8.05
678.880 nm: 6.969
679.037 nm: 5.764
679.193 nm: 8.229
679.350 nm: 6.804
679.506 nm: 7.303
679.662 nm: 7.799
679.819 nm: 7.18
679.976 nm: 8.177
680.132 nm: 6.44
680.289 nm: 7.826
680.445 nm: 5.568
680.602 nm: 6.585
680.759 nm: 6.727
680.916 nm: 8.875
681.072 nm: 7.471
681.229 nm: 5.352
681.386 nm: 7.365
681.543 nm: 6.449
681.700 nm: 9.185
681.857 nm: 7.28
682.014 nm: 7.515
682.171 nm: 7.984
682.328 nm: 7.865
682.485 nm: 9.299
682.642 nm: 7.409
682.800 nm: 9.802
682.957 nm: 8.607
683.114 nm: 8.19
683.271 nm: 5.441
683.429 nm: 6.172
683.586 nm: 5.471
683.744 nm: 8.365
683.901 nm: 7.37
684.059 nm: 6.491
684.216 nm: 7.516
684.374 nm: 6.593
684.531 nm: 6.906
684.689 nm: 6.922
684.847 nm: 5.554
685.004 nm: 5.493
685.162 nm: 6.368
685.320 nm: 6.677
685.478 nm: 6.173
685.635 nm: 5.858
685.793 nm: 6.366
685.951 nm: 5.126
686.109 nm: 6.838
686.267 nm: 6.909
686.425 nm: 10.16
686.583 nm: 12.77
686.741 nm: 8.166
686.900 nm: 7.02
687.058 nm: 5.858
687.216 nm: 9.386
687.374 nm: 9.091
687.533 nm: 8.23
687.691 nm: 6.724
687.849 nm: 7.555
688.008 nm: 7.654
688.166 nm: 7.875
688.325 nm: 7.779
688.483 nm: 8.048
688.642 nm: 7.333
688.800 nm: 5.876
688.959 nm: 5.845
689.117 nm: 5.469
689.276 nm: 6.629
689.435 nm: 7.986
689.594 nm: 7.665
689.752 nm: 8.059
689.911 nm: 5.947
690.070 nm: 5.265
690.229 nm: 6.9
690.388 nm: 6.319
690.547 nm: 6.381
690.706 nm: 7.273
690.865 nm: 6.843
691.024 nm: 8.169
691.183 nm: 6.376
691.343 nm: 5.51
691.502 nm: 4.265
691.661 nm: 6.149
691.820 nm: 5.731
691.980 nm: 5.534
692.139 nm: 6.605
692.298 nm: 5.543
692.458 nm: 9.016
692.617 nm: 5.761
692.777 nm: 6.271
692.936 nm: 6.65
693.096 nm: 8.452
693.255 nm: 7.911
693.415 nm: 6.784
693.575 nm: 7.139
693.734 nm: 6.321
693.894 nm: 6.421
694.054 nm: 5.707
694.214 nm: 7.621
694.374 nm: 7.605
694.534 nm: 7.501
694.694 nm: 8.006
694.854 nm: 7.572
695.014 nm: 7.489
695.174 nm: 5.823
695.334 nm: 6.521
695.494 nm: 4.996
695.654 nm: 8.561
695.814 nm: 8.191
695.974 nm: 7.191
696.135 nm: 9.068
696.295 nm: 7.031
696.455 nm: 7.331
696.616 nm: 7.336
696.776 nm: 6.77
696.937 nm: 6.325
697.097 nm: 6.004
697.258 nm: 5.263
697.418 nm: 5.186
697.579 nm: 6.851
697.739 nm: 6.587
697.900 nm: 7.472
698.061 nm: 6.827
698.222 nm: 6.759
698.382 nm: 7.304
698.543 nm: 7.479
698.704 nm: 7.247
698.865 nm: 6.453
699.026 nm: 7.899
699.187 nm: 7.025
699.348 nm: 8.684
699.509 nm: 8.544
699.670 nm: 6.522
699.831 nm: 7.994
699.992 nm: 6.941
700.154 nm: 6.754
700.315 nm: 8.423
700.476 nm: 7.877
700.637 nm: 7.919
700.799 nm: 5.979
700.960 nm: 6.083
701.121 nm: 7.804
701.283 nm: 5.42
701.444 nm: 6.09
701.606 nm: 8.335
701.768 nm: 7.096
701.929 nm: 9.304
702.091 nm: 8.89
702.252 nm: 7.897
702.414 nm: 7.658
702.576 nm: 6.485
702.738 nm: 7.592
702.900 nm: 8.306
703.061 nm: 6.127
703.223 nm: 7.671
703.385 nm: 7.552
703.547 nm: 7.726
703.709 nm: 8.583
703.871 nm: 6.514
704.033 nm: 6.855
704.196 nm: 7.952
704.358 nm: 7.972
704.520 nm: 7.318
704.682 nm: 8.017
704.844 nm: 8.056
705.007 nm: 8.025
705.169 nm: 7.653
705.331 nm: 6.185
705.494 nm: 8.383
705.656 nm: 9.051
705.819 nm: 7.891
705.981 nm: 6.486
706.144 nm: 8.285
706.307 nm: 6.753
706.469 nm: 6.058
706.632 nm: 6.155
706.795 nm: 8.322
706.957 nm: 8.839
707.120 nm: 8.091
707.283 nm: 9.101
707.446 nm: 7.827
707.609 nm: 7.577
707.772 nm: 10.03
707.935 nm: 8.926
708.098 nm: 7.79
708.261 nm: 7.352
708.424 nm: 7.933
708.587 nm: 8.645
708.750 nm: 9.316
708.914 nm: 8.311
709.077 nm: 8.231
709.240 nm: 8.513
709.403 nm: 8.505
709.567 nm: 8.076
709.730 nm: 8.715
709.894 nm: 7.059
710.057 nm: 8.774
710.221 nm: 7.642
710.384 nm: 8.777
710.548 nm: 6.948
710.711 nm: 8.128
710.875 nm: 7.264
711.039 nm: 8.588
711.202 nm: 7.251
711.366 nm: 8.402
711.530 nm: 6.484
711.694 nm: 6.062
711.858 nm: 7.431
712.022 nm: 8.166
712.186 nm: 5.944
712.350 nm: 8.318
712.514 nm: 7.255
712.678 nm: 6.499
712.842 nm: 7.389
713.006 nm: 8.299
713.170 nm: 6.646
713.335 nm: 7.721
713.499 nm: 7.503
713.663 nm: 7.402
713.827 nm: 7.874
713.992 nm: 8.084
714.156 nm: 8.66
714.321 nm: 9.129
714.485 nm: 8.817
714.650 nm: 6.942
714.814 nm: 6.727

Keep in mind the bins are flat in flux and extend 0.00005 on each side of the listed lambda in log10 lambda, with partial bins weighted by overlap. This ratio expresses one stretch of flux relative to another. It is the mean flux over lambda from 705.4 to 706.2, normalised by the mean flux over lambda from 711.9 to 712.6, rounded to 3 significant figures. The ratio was 1.08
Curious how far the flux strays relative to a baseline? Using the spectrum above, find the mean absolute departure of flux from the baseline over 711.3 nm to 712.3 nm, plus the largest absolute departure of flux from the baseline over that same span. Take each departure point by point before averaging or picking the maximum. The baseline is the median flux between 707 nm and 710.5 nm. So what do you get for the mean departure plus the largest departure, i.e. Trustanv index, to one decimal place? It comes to 3.6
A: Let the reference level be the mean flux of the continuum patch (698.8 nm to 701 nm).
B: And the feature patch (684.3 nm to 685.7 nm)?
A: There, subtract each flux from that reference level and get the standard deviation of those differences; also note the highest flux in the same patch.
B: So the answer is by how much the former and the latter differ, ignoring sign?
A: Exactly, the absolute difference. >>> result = 6.4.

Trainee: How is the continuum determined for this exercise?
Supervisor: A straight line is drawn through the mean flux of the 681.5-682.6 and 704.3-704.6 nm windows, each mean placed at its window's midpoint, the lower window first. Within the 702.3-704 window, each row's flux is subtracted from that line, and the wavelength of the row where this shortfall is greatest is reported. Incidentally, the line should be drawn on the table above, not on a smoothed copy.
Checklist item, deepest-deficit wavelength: 703.061 nm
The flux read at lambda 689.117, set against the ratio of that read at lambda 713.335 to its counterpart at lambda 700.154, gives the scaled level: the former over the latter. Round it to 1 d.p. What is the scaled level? 4.8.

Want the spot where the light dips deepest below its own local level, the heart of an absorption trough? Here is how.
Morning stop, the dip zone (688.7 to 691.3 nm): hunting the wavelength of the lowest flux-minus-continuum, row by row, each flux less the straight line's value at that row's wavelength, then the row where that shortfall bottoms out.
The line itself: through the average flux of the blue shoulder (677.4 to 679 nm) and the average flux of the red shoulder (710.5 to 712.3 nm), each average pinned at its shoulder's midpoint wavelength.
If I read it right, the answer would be 690.070 nm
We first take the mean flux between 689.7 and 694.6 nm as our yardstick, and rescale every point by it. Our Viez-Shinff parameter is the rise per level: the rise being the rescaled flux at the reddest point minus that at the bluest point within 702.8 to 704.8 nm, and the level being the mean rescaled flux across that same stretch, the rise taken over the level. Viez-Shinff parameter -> 0.0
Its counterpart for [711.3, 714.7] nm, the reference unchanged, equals -0.2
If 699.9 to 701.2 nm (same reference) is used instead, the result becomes 0.1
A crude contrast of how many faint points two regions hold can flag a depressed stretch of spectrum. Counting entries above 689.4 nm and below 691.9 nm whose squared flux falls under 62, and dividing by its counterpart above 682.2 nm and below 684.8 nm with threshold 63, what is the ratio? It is 1.2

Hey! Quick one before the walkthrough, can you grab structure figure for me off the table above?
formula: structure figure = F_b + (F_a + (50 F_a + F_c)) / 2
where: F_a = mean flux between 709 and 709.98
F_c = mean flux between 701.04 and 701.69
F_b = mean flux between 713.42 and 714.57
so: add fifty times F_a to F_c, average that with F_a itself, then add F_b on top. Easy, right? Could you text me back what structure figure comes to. 220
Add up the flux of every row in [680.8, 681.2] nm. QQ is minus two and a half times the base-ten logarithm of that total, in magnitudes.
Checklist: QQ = -3.03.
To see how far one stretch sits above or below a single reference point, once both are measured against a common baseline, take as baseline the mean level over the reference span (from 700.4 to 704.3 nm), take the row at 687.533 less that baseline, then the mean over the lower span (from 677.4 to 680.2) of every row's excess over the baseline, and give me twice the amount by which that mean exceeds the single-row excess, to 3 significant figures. -2.79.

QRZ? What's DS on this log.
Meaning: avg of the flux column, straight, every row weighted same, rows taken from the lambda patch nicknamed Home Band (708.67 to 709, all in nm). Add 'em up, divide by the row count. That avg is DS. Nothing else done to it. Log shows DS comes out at 8.8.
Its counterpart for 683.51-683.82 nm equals 6.9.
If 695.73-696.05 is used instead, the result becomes 7.7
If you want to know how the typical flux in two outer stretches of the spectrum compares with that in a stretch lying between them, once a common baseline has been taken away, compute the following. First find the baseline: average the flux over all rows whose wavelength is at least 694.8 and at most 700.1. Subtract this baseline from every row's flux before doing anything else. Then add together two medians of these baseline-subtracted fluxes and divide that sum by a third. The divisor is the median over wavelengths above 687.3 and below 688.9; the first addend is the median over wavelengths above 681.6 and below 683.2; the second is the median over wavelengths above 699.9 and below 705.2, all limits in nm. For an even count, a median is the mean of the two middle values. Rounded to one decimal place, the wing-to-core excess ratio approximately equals 2.5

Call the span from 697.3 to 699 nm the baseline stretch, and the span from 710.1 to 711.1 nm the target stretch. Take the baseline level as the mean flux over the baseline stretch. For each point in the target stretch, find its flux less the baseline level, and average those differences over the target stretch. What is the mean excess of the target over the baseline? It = 1.1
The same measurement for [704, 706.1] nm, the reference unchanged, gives 0.9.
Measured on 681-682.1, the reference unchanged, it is 0.4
